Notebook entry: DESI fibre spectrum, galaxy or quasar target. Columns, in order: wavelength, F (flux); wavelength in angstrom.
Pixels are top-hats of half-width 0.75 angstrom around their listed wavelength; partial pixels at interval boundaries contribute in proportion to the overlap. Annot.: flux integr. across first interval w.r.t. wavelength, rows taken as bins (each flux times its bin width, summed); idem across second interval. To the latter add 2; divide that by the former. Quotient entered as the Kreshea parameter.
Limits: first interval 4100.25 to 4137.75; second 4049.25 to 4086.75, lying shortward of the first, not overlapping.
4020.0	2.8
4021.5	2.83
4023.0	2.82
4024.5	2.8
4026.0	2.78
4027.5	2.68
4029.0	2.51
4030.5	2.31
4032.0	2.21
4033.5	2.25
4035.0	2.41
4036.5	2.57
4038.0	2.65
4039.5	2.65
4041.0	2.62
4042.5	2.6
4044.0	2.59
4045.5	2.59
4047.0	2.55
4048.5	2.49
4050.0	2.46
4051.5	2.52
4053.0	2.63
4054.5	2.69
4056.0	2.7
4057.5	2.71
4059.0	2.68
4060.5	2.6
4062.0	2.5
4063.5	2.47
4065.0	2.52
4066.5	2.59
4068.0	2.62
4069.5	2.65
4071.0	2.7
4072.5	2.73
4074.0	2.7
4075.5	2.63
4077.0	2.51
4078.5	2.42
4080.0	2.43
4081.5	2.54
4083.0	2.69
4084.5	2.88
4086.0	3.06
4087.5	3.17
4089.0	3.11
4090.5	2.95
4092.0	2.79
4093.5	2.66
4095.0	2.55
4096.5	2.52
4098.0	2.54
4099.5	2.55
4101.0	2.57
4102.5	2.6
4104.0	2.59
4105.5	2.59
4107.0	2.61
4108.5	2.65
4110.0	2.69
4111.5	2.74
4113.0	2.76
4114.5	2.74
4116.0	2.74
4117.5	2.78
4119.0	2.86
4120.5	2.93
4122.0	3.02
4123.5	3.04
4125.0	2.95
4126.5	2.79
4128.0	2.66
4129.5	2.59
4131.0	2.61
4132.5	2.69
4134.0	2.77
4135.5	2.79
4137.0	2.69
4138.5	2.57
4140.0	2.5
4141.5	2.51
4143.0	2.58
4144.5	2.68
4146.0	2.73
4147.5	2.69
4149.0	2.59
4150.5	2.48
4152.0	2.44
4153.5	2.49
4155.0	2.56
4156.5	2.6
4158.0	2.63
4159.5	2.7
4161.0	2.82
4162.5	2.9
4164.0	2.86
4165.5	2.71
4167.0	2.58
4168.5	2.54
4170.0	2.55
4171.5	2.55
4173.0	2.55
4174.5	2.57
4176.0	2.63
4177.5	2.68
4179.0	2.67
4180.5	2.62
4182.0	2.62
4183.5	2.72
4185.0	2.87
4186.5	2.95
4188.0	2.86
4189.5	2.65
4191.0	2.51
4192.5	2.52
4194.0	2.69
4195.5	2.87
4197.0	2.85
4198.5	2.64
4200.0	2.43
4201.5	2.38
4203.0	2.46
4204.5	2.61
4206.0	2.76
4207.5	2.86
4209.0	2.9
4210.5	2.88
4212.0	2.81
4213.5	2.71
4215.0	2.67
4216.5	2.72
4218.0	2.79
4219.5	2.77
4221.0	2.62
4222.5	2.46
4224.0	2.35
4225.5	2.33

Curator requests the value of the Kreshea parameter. 0.98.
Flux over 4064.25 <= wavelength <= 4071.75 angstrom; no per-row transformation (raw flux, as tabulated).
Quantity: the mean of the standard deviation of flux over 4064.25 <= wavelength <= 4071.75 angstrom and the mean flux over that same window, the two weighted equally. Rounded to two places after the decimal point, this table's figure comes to 1.34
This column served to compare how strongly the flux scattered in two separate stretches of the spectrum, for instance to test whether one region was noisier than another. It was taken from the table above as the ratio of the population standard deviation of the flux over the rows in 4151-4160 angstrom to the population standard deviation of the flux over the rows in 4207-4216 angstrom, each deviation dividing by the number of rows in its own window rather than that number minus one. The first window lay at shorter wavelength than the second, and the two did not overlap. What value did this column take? 1.0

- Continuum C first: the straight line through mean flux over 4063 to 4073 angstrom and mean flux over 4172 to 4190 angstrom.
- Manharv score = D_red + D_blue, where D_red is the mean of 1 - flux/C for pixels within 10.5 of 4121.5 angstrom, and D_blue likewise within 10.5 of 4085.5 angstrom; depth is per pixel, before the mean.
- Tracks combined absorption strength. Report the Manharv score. -0.100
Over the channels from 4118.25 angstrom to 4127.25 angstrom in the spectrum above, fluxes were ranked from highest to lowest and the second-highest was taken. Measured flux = 3.02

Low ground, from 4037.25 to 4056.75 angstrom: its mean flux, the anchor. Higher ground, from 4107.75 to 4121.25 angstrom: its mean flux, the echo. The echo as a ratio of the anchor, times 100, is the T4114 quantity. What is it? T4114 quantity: 107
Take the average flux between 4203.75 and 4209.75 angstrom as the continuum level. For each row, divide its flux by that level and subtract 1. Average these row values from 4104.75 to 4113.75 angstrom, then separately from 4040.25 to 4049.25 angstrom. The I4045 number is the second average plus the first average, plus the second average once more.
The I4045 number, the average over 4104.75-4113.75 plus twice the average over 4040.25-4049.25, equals -0.19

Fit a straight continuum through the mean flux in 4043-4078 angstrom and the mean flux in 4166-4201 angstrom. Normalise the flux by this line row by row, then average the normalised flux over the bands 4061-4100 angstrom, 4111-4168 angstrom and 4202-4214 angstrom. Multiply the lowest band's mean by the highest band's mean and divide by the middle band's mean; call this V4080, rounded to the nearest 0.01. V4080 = 1.03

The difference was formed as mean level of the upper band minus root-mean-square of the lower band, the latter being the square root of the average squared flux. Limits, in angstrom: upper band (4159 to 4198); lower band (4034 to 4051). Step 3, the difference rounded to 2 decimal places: 0.13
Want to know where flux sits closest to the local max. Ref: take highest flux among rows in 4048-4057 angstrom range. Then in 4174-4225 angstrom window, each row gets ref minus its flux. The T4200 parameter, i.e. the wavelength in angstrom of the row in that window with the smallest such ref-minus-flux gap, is 4186.5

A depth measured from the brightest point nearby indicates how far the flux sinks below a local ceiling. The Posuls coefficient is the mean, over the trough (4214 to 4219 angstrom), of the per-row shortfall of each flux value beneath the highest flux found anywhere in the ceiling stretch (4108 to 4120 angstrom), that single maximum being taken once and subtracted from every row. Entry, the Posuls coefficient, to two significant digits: 0.13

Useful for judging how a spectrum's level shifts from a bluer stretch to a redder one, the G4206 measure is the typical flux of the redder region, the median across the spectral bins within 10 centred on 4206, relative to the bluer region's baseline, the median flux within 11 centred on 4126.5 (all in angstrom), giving 0.99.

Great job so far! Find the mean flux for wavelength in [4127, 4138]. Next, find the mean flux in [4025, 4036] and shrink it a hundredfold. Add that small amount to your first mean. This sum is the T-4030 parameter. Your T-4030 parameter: 2.71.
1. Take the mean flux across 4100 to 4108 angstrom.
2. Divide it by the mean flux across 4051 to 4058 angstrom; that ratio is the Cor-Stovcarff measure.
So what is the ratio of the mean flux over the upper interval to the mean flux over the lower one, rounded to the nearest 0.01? 0.98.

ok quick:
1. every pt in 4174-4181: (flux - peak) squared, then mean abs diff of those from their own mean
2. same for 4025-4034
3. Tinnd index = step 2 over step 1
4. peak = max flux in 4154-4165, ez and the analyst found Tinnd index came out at 9.9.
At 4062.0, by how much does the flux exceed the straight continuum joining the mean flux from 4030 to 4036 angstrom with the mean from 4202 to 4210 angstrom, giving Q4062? 0.13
